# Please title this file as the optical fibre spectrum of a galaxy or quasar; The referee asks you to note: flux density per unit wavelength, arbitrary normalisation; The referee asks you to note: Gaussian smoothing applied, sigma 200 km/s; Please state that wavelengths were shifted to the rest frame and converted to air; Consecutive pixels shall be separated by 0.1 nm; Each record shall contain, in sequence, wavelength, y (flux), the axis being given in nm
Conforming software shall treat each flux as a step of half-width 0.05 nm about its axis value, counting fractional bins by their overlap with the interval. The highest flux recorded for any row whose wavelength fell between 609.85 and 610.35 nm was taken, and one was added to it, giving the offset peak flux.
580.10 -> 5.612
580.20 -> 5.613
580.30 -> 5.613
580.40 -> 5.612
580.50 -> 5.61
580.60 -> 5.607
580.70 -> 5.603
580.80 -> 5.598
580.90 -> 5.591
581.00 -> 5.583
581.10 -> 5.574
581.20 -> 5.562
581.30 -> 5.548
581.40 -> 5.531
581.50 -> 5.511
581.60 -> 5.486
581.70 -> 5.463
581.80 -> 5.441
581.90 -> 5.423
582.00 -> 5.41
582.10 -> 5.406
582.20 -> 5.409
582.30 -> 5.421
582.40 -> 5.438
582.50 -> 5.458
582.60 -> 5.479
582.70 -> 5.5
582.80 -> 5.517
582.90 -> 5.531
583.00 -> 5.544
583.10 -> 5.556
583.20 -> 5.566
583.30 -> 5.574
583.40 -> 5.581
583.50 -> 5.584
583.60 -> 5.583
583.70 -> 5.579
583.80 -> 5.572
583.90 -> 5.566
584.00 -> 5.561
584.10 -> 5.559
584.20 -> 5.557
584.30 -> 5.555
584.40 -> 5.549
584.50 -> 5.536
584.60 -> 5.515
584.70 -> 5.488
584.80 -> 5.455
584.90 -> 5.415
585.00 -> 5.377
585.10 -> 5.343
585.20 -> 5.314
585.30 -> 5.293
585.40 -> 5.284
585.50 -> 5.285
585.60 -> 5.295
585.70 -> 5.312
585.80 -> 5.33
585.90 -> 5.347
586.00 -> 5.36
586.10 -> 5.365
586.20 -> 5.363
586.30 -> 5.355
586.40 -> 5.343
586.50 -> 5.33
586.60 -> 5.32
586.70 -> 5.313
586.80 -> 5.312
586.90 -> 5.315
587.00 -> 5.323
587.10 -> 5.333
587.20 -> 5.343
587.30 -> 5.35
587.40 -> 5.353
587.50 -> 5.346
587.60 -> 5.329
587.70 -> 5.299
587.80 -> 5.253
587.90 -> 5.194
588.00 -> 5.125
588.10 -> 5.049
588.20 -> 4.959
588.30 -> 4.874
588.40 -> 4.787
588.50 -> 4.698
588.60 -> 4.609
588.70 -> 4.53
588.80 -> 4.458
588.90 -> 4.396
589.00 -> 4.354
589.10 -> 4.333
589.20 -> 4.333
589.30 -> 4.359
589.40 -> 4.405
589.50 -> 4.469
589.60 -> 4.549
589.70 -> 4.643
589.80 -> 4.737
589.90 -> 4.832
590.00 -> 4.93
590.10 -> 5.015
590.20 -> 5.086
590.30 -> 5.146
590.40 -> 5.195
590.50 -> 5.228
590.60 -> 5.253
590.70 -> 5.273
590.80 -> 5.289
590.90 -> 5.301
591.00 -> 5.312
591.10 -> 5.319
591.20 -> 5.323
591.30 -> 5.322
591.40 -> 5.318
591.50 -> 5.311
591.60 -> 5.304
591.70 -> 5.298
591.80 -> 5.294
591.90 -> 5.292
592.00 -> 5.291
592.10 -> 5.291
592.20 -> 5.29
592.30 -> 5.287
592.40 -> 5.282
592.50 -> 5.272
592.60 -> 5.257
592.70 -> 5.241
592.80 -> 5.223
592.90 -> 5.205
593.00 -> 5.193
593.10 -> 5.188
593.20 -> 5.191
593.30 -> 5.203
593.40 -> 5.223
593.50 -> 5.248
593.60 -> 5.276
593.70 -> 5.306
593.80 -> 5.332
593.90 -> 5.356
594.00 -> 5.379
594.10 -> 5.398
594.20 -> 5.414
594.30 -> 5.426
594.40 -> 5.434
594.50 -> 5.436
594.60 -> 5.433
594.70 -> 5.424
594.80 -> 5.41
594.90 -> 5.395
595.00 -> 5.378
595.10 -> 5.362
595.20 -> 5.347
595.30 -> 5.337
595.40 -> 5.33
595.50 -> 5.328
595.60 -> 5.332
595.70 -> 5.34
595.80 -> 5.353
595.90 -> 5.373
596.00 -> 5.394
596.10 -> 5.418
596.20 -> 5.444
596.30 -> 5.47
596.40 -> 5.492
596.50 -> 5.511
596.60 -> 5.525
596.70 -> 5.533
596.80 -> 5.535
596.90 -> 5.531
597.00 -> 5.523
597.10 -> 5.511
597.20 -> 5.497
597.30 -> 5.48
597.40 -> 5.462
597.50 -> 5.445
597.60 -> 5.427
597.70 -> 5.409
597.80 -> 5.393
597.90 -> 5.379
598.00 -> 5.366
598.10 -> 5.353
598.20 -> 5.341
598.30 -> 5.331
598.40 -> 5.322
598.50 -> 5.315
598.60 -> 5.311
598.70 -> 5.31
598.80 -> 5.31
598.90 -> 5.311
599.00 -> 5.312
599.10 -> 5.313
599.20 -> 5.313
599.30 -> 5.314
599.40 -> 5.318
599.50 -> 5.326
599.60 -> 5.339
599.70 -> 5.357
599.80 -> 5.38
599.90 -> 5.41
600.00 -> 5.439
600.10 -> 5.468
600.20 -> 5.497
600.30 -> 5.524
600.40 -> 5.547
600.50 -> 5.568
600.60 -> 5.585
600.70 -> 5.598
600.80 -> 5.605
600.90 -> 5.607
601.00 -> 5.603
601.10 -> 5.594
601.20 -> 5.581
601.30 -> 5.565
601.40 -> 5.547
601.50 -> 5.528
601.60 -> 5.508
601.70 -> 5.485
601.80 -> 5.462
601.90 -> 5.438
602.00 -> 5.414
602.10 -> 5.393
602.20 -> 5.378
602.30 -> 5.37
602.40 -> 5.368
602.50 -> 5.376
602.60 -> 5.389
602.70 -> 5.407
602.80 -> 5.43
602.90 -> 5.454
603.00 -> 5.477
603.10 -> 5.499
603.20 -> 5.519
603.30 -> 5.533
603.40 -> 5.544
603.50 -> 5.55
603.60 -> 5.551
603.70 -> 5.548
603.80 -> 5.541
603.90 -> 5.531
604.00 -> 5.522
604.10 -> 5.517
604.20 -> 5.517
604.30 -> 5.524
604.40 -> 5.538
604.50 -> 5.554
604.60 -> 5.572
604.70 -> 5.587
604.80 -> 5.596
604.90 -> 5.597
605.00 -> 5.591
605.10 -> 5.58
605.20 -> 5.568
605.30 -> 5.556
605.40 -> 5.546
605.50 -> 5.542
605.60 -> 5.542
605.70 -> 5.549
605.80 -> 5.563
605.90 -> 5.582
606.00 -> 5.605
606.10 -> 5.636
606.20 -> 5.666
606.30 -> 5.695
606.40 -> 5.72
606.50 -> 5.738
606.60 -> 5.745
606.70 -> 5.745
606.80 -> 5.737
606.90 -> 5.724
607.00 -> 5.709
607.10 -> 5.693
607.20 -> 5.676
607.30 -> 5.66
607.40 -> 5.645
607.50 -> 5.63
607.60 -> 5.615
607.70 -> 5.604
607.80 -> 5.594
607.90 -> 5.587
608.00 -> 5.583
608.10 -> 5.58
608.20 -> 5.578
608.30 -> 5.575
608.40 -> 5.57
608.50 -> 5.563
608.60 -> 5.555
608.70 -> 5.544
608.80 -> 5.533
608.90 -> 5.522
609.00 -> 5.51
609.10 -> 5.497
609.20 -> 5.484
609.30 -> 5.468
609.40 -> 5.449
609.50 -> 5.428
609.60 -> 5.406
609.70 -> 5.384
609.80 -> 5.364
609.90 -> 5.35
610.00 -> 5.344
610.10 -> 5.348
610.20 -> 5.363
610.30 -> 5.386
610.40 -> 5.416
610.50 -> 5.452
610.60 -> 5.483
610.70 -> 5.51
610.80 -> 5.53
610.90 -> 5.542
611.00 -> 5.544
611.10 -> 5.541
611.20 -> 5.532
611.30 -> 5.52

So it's 6.39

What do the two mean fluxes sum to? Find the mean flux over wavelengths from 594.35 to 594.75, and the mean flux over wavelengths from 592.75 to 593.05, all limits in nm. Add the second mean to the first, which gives 10.6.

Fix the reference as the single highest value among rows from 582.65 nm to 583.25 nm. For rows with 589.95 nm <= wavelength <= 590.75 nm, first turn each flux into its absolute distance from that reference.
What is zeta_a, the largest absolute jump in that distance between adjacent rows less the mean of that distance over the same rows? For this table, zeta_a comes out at -0.34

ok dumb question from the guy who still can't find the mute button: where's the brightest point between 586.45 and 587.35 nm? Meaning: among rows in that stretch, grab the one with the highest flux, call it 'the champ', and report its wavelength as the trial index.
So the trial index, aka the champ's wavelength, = 587.30 nm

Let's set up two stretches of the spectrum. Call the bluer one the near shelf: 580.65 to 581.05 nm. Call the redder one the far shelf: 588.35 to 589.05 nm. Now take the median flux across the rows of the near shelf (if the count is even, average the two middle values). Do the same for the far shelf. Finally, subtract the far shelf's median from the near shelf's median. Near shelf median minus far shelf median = 1.1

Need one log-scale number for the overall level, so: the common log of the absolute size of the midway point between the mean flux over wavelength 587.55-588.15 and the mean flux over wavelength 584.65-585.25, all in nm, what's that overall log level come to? 0.725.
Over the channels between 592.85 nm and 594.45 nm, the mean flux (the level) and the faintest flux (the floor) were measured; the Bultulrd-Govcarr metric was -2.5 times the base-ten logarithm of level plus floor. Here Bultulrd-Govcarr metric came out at -2.55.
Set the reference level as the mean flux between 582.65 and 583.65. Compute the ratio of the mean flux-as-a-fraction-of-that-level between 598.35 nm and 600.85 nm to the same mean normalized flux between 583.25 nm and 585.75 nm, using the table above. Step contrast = 0.99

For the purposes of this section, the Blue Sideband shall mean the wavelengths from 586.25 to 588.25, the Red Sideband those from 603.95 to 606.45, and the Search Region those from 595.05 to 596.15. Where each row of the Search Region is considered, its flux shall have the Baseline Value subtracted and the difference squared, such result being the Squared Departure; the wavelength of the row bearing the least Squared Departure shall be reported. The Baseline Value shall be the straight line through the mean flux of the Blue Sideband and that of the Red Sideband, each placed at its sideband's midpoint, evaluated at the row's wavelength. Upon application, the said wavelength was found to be 596.10 nm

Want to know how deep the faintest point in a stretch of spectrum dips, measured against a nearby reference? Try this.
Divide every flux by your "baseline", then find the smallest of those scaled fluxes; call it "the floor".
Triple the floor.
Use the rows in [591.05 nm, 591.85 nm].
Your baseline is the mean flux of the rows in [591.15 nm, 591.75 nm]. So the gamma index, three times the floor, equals 2.99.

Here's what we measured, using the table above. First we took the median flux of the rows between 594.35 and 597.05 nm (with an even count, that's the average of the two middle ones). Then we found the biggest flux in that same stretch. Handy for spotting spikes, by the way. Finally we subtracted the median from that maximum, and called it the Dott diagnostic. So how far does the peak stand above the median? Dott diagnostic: 0.12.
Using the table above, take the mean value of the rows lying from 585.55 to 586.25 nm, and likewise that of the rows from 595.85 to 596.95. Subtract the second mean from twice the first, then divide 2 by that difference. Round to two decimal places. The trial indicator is 0.38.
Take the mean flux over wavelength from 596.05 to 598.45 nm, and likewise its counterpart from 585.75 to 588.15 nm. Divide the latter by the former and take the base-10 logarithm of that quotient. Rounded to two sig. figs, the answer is -0.011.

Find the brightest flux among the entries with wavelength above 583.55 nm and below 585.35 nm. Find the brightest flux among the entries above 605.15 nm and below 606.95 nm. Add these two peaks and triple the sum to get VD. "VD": 34.0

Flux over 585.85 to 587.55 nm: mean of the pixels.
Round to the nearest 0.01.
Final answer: 5.34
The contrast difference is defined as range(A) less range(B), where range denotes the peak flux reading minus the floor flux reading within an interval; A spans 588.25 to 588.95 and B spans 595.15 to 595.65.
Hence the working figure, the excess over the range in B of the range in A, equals 0.46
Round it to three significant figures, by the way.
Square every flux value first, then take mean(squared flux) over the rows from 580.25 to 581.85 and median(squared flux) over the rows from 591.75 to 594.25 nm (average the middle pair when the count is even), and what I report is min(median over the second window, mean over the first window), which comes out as 27.9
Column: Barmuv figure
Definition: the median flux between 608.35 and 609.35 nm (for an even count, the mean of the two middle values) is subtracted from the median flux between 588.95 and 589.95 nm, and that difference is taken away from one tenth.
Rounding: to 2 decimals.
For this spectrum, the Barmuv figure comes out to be 1.19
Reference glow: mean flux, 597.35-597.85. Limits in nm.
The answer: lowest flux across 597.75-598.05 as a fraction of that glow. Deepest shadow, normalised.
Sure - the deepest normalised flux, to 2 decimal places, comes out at 0.99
